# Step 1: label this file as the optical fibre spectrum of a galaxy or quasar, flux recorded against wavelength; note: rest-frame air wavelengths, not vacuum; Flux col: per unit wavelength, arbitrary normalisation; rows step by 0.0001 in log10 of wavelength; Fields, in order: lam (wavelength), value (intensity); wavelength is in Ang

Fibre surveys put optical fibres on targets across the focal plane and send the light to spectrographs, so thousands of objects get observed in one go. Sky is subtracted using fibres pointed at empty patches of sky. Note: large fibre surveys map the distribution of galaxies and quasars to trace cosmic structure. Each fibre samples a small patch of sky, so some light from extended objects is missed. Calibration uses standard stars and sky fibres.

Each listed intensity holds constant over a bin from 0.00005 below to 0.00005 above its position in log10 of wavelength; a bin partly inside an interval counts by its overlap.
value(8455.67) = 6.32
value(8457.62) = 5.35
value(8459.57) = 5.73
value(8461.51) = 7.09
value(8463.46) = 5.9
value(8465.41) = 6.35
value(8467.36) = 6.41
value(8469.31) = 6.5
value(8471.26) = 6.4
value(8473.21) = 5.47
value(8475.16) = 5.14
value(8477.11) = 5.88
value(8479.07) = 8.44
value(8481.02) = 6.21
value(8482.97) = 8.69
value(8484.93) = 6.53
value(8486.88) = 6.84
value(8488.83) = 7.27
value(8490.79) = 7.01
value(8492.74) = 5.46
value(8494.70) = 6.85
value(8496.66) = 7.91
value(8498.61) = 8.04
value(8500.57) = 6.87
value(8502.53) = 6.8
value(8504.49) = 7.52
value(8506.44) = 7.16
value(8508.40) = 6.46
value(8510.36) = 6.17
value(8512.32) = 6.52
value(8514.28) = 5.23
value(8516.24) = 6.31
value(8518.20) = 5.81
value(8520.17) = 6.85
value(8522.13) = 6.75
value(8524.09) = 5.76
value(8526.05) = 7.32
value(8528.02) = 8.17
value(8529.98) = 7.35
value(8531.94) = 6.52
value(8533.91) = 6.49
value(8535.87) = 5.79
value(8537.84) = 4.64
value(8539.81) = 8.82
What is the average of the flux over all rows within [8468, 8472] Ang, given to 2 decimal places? 6.45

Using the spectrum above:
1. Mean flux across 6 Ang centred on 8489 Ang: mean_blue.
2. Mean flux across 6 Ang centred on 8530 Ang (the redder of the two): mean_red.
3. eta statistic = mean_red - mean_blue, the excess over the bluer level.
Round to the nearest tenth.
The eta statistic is 0.3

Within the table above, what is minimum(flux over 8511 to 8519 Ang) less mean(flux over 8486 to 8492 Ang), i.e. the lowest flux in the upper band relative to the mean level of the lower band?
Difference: -1.8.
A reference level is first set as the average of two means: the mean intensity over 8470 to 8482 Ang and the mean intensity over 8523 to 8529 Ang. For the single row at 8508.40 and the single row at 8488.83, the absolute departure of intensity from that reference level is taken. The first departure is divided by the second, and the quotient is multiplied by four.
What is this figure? 1.4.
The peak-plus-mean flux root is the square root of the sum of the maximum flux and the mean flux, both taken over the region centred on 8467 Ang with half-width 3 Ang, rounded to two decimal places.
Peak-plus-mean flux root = 3.59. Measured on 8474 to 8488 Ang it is 3.94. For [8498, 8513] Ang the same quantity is 3.87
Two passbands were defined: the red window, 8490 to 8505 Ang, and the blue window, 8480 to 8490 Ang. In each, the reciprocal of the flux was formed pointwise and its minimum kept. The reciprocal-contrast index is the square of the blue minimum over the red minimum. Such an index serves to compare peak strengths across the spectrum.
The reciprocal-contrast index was 0.86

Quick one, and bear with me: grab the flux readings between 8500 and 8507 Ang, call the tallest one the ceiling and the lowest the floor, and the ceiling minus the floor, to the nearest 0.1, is 0.7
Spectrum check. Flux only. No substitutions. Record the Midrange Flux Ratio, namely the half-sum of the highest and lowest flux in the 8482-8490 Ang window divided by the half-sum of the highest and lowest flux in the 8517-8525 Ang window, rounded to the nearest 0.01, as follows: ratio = 1.21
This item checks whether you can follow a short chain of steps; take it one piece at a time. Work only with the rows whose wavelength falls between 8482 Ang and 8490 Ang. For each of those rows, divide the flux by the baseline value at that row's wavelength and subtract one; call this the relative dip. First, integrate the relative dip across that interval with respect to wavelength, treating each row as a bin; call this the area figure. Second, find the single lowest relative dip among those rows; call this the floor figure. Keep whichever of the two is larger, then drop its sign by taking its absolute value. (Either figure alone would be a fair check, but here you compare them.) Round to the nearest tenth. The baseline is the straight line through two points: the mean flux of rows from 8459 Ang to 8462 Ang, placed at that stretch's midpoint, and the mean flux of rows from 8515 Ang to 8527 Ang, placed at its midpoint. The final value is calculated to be 1.1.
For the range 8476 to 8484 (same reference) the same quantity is 1.1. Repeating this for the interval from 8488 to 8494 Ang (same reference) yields 0.1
